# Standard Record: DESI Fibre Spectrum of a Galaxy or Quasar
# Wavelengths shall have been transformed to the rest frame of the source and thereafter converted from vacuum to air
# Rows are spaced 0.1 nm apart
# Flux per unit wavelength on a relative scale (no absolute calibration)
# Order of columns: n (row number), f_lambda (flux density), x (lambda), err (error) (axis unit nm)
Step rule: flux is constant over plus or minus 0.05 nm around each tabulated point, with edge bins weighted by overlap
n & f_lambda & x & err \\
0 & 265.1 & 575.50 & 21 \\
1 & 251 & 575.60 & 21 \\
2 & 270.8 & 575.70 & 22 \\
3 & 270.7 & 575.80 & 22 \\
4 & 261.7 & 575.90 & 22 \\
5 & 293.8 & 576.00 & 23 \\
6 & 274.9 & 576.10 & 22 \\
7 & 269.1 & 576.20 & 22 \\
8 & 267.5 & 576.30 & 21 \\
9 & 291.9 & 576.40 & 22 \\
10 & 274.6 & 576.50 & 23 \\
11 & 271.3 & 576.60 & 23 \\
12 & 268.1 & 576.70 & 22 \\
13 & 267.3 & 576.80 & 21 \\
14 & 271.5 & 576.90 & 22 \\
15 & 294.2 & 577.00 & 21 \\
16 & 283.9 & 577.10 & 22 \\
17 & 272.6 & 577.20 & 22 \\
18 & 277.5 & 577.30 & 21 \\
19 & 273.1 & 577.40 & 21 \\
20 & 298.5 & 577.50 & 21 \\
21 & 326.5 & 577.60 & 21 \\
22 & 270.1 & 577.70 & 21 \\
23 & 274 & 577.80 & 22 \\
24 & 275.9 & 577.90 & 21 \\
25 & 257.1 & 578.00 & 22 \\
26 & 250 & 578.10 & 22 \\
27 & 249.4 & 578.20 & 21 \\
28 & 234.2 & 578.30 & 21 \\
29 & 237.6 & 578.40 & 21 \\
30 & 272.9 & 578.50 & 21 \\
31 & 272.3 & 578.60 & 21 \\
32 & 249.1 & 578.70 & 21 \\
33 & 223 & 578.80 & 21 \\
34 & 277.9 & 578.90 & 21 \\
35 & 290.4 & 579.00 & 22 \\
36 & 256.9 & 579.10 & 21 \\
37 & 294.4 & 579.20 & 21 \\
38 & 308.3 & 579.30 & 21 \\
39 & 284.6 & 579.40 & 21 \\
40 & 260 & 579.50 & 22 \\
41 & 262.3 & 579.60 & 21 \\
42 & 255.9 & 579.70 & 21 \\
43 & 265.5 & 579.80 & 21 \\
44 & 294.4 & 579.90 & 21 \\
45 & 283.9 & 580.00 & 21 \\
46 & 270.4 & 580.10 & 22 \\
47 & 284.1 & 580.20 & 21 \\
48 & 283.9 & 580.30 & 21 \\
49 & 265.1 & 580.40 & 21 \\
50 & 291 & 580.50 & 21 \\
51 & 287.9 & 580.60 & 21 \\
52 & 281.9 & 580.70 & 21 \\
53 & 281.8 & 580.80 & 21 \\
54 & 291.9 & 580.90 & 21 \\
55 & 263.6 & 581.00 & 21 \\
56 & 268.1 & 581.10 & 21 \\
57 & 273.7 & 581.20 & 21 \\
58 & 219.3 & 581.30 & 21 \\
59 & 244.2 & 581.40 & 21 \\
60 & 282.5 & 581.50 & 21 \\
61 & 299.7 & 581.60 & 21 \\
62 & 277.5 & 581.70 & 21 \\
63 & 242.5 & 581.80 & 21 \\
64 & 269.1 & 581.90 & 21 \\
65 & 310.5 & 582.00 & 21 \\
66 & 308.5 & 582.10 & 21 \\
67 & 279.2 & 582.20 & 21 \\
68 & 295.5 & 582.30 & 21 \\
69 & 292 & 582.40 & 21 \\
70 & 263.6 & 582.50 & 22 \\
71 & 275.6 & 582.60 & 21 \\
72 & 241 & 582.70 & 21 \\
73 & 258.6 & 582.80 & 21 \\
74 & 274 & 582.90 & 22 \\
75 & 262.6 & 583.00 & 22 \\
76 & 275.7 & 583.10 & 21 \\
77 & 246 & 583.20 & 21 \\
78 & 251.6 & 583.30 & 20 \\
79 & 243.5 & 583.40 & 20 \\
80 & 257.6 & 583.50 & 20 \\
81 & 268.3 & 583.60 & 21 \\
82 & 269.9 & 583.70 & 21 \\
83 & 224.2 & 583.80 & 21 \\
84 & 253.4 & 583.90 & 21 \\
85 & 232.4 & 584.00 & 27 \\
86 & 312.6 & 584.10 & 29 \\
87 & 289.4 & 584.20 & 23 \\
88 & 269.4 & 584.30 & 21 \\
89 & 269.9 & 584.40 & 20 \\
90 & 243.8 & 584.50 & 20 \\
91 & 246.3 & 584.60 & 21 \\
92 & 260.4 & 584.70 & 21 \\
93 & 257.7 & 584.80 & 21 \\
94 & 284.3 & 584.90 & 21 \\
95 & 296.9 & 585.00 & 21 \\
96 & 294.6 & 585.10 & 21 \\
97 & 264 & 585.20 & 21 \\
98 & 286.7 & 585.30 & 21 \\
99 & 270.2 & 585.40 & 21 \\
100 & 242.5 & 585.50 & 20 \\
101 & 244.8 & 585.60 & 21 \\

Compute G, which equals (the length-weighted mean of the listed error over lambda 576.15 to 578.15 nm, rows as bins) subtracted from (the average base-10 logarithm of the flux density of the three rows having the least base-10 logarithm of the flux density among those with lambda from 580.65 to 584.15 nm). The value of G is -19.3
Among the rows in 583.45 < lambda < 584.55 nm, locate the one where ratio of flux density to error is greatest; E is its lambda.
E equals 584.40 nm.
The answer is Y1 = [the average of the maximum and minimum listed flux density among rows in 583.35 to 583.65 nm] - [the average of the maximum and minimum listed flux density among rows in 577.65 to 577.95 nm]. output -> -17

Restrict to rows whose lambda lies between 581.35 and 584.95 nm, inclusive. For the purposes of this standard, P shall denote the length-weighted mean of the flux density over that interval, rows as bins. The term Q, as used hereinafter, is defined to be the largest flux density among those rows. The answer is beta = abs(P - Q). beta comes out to 45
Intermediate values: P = 268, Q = 312.6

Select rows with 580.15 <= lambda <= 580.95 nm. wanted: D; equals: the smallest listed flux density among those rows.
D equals 265.1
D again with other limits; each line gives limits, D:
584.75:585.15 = 257.7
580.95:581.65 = 219.3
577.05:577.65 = 272.6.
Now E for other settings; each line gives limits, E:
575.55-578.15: 577.60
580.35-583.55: 582.00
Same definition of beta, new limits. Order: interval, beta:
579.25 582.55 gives 33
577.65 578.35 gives 17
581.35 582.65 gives 30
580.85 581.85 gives 33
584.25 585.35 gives 27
